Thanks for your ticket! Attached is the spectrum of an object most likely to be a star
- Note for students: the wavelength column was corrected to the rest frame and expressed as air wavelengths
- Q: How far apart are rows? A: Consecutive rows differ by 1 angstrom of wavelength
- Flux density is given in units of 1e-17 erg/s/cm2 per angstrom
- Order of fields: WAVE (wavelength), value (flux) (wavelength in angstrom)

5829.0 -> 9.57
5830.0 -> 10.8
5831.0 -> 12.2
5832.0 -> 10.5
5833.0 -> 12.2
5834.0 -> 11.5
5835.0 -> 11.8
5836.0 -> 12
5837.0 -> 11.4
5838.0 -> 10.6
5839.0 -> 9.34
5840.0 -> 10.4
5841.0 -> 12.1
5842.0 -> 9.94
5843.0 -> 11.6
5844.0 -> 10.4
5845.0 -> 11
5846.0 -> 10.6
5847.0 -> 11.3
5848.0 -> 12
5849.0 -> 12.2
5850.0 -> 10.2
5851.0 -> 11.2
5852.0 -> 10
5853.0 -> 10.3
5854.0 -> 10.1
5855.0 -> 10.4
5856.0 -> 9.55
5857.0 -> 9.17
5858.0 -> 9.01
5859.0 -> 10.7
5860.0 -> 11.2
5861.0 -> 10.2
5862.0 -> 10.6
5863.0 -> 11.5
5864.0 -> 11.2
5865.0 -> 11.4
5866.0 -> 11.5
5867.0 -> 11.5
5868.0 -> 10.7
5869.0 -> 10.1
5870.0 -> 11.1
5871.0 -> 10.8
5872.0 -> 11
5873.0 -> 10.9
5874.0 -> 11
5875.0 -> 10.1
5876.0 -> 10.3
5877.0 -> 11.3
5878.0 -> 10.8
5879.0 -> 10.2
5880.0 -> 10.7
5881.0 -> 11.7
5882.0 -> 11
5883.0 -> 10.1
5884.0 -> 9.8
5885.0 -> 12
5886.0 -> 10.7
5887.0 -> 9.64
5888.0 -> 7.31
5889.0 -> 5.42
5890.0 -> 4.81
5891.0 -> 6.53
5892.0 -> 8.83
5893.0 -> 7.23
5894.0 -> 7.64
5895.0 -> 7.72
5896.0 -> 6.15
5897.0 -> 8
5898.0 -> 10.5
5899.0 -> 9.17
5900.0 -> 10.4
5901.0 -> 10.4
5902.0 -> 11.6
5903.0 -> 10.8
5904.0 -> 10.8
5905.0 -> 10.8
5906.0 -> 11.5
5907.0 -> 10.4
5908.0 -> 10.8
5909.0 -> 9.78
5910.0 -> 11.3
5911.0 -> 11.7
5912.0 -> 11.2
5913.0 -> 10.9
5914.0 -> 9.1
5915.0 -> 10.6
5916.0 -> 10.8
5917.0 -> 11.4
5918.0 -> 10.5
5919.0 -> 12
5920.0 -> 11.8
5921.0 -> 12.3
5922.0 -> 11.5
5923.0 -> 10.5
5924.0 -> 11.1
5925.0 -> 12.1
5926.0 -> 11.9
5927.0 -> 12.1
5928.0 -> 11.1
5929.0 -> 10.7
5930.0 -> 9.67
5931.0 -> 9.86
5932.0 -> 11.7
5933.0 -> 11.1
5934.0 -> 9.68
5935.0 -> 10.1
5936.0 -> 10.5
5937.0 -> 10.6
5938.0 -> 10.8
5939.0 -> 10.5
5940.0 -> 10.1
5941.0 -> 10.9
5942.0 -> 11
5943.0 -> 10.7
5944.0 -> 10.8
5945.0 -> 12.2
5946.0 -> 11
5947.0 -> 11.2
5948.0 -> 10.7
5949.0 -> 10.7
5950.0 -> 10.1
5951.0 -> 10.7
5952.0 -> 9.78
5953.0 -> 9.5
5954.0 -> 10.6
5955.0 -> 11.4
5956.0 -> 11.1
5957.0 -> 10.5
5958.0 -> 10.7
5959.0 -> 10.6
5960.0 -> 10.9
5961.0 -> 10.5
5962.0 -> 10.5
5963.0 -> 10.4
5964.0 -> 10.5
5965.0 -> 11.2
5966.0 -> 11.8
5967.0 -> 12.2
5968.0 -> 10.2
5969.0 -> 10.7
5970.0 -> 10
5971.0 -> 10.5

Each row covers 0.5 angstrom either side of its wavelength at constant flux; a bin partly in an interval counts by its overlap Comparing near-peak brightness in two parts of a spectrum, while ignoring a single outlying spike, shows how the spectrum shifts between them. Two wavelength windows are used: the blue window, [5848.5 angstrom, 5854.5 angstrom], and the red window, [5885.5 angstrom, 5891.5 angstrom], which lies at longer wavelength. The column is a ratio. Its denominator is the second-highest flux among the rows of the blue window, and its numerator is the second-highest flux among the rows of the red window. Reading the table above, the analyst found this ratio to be 0.861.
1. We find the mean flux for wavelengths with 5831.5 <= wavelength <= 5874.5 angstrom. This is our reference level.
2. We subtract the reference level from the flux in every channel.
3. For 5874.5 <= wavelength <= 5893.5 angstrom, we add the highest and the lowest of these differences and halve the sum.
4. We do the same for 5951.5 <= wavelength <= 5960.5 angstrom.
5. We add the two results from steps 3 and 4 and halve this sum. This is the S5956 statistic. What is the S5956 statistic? -1.4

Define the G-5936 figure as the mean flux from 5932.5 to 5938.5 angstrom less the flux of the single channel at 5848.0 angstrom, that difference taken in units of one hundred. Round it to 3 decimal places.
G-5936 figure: -0.015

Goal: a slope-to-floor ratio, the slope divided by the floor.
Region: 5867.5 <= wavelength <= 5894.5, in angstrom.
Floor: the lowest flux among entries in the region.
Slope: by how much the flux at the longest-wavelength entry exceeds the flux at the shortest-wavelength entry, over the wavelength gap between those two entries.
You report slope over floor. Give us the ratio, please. -0.024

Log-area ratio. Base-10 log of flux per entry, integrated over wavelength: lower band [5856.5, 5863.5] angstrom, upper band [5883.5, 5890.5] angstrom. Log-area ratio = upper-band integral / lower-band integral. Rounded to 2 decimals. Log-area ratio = 0.90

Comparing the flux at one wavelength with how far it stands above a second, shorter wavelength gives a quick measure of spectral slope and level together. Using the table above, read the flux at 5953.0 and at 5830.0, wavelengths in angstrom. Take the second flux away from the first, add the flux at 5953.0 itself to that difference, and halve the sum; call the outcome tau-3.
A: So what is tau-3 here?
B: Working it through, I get 4.1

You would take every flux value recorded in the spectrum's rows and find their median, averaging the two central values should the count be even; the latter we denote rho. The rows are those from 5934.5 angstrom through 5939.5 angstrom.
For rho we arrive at 10.5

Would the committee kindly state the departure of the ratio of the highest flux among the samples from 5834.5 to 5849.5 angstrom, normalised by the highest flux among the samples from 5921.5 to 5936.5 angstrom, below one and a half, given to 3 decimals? 0.492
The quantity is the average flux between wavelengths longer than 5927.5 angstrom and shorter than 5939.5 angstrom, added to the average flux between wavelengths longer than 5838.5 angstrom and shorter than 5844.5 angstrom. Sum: 21.16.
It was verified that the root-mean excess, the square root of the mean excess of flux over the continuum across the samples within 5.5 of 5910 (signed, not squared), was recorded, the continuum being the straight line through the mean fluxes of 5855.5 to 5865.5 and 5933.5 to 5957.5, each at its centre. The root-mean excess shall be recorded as 0.42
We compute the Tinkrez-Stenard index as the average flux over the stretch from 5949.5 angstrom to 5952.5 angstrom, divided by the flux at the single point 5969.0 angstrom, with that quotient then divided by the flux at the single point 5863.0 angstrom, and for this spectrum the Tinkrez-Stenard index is 0.083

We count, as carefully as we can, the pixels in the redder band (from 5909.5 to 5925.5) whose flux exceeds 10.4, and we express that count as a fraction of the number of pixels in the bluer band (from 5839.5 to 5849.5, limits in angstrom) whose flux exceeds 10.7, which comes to 2.5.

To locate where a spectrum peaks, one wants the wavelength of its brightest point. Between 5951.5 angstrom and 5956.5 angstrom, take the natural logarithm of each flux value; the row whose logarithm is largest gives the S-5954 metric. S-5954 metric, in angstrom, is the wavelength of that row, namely 5955.0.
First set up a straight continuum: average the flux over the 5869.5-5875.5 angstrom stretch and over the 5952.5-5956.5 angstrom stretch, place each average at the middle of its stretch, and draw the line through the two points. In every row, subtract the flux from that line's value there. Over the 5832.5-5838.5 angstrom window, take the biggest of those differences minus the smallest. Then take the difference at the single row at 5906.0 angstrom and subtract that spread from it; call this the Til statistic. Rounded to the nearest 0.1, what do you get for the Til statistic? -2.3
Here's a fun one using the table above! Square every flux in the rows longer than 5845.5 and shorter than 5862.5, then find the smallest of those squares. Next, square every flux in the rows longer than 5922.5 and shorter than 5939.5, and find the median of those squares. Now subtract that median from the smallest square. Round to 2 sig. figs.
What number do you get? -33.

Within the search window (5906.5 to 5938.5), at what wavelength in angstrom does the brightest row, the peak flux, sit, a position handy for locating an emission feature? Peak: 5921.0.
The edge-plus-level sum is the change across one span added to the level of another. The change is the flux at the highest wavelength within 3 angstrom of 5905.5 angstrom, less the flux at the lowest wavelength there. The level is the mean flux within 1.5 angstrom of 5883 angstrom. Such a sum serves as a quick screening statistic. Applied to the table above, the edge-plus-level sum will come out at 10.3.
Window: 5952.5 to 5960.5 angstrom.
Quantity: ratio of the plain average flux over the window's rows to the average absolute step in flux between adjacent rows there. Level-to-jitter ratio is 22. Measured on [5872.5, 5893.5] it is 9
